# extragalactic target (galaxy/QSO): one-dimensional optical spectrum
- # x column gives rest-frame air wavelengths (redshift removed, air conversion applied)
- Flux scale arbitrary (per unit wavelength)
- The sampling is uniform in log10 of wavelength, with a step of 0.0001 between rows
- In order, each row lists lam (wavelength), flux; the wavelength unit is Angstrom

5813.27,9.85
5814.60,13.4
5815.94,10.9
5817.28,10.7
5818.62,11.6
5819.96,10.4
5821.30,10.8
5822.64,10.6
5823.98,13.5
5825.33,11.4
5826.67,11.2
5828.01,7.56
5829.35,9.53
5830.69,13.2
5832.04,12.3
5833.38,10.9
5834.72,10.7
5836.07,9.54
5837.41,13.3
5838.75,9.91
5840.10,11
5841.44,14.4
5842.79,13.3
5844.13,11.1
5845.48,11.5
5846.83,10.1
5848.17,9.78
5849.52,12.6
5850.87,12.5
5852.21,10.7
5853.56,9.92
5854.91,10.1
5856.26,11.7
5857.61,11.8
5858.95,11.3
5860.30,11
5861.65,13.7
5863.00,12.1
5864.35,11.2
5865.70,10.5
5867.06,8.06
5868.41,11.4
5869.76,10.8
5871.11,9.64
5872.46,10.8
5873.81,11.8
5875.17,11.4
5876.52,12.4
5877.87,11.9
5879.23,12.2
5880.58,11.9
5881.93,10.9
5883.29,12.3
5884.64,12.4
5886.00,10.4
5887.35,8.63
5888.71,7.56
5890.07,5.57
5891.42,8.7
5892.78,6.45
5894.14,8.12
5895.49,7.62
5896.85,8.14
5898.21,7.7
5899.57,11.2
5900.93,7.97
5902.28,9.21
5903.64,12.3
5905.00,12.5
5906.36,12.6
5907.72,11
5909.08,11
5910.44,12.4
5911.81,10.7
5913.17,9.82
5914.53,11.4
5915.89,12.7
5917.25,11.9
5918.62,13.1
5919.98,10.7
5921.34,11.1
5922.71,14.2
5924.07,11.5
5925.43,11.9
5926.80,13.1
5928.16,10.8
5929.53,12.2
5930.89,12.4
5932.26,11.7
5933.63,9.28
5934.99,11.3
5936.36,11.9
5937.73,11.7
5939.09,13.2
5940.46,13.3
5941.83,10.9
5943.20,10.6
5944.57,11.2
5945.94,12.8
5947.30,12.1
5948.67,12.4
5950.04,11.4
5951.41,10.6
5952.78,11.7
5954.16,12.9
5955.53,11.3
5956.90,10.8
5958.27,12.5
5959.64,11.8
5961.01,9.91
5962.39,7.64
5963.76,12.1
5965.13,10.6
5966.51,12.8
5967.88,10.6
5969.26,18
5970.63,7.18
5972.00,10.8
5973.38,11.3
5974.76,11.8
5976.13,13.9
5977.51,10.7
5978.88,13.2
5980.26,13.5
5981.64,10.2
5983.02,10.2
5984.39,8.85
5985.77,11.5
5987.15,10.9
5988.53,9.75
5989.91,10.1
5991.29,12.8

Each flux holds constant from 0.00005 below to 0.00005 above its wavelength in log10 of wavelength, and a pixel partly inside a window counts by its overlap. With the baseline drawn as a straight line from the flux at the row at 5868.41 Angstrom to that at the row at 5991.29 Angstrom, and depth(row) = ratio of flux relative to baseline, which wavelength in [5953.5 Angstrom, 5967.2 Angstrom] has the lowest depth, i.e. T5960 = 5962.39 Angstrom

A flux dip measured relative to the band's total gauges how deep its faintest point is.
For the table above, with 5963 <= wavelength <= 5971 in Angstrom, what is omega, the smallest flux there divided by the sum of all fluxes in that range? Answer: 0.101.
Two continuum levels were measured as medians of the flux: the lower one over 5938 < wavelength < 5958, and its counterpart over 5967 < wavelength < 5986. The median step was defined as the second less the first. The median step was -0.5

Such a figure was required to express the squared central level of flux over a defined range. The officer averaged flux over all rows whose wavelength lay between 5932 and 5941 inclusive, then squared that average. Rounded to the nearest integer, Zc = 138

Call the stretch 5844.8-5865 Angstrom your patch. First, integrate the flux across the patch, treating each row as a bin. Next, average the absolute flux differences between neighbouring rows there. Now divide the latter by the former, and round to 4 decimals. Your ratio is 0.0047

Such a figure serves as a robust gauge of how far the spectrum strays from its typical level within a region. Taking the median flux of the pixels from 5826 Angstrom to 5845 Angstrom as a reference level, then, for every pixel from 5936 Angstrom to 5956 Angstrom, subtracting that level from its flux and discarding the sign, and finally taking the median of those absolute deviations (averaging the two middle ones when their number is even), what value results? 0.65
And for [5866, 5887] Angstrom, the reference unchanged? 0.85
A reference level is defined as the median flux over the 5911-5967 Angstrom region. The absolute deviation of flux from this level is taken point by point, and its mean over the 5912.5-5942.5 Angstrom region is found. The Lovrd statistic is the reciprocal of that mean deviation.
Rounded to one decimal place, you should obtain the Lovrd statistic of 1.1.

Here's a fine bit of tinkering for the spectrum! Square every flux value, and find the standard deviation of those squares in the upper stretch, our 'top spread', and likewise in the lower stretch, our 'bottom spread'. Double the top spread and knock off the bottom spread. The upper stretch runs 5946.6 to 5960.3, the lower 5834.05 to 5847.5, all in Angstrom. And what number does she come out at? -4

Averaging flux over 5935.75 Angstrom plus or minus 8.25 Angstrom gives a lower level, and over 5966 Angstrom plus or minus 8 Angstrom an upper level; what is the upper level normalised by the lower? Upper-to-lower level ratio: 0.97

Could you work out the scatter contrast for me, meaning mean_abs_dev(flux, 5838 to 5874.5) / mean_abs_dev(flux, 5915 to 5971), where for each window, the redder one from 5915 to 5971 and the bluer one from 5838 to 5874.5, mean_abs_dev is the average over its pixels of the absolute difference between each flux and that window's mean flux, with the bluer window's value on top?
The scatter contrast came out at 0.89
